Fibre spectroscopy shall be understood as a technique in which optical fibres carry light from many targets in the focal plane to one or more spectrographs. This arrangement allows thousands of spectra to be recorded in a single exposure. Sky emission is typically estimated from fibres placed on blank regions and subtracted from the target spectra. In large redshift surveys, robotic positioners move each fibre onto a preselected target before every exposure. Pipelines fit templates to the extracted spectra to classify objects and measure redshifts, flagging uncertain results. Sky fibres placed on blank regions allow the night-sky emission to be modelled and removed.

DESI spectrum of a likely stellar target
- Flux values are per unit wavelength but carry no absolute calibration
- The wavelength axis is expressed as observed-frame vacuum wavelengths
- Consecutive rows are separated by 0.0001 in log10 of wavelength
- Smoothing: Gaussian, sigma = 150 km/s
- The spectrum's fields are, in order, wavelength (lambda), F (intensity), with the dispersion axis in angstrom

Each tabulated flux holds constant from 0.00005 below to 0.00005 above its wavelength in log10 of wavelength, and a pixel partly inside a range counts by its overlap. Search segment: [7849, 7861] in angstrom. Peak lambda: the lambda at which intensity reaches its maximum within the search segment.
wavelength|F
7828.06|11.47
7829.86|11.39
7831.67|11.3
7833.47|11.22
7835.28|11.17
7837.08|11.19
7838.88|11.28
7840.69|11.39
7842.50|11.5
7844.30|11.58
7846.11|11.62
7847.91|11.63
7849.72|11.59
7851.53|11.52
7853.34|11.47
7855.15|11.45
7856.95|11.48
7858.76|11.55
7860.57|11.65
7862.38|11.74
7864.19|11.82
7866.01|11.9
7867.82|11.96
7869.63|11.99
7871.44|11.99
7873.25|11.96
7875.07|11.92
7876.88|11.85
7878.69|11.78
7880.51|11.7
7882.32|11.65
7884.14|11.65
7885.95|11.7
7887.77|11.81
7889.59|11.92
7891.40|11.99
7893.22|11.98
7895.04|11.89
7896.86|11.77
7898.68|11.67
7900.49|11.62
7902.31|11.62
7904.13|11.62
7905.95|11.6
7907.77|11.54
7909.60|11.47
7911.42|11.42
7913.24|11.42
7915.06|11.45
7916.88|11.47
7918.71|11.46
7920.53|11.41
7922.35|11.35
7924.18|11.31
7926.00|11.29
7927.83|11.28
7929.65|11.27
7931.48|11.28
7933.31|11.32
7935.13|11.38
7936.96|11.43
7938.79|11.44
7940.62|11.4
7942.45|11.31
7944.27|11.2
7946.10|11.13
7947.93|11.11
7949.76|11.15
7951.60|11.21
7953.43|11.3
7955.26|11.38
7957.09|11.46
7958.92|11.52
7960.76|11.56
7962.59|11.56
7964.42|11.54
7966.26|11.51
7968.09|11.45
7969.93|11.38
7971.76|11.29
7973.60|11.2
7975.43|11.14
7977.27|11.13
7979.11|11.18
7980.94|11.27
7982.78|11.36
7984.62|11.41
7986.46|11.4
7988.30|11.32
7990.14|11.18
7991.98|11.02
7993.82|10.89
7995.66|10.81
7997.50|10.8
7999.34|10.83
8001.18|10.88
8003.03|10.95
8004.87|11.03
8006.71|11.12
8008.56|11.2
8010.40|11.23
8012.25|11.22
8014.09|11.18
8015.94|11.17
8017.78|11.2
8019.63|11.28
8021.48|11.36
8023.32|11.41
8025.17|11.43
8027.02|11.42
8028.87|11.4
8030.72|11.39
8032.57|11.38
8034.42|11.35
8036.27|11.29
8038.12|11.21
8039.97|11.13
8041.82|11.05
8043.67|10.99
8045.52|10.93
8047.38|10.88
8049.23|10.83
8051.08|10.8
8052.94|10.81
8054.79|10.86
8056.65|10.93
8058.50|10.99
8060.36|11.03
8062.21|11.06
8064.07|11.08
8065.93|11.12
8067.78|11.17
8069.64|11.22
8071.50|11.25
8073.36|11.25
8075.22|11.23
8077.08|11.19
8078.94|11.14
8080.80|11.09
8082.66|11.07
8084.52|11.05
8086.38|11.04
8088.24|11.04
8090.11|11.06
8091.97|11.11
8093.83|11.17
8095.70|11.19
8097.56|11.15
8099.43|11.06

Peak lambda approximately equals 7860.57 angstrom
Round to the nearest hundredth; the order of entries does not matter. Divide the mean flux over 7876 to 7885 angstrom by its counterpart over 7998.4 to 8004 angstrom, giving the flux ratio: 1.08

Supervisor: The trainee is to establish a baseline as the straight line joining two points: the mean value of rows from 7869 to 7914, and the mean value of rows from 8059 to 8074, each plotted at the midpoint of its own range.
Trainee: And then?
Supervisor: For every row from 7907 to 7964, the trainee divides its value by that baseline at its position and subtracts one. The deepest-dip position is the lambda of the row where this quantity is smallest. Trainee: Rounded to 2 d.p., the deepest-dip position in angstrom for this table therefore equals 7947.93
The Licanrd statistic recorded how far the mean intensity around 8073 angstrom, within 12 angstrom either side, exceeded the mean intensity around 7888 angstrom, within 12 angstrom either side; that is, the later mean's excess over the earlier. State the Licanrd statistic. -0.6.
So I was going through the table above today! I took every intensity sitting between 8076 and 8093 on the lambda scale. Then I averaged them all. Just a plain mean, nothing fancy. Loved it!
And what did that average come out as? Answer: 11.09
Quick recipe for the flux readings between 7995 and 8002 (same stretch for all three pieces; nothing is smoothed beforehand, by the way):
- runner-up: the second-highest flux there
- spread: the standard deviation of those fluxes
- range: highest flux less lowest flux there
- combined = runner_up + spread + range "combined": 10.9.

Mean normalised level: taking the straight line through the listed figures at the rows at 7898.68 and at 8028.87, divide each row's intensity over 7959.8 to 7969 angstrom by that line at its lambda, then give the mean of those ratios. 0.999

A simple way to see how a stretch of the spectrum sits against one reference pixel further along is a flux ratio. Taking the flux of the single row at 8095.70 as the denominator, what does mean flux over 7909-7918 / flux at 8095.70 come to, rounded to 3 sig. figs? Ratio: 1.02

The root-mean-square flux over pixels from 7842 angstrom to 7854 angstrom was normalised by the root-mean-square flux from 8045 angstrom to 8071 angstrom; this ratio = 1.05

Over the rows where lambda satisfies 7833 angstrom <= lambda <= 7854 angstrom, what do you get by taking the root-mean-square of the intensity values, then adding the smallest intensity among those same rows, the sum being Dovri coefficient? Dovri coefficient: 22.6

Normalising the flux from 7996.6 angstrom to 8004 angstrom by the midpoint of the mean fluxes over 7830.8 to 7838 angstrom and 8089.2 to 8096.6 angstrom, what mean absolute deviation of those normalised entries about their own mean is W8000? 0.0045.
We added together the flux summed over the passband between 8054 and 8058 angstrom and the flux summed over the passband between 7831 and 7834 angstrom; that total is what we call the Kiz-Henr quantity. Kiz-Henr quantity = 44.3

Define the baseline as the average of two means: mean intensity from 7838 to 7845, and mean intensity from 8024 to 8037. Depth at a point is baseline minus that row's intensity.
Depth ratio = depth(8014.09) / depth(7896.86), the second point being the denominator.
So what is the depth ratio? -0.6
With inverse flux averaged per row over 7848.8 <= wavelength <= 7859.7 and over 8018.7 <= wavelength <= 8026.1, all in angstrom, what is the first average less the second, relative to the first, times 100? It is -1.2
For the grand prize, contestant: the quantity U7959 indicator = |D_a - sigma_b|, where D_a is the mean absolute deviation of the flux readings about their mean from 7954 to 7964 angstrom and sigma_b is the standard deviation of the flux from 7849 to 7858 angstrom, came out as 0.01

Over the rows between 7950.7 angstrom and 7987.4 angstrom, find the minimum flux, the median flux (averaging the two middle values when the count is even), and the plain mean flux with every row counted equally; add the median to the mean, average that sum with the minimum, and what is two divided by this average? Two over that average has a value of 0.118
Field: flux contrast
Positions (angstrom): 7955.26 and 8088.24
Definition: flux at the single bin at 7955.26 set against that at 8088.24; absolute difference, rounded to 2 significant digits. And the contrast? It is 0.34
